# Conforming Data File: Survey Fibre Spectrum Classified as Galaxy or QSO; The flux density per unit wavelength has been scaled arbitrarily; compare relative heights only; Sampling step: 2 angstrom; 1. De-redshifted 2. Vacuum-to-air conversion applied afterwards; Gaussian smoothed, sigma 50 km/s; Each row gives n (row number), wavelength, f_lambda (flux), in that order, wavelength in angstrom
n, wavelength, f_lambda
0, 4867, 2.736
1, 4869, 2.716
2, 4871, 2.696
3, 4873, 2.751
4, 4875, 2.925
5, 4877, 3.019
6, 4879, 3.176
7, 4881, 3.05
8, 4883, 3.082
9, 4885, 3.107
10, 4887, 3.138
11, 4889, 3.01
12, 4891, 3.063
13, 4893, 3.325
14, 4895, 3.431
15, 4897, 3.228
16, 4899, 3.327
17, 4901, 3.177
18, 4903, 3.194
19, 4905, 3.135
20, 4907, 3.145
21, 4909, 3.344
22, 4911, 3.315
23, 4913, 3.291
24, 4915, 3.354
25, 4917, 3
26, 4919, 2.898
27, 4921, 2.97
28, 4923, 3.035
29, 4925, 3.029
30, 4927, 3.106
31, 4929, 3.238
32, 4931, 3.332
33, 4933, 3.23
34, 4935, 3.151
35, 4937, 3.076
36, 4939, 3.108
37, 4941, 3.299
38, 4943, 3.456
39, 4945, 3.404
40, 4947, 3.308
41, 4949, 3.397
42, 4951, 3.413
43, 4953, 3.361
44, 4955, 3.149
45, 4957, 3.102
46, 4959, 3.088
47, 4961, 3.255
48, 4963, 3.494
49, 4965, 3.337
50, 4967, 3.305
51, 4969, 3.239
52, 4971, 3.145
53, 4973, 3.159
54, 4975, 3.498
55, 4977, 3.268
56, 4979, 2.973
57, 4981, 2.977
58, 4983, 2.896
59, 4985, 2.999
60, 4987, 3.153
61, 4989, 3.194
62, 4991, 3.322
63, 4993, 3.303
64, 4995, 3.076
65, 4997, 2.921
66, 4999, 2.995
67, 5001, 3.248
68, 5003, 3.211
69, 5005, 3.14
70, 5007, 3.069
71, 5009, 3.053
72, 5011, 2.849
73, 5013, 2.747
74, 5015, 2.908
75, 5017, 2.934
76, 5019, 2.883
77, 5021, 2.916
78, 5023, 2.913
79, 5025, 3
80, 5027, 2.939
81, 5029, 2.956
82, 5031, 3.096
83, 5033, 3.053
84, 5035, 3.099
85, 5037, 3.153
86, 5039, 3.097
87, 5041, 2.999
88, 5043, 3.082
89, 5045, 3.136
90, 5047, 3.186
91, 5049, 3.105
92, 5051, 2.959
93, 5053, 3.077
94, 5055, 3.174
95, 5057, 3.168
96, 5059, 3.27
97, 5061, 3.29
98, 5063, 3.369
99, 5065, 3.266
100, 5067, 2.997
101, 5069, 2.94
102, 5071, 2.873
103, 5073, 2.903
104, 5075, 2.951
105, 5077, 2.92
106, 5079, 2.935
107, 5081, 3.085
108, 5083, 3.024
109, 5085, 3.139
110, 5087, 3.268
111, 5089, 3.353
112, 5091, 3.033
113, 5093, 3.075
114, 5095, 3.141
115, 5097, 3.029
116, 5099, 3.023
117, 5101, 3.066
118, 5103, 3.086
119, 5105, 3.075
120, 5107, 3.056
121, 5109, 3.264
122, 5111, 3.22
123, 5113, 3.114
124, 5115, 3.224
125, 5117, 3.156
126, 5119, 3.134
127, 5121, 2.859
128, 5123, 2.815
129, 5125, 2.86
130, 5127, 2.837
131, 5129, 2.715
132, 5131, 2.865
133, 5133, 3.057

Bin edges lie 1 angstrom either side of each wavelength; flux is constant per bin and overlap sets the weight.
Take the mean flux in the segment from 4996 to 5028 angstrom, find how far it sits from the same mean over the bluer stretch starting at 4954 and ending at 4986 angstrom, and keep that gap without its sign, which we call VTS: 0.20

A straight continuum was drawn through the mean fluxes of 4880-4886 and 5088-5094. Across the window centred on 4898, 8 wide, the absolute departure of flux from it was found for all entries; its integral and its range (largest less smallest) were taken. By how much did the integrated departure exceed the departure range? 1.4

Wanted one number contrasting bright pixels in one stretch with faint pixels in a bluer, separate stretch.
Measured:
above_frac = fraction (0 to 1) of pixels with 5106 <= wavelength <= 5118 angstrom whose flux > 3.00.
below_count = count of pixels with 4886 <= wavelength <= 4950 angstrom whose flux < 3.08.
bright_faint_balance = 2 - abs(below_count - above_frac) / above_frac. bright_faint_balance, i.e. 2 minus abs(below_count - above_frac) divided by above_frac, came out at -5.0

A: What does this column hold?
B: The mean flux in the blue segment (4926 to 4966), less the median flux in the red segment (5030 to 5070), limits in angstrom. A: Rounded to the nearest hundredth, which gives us 0.16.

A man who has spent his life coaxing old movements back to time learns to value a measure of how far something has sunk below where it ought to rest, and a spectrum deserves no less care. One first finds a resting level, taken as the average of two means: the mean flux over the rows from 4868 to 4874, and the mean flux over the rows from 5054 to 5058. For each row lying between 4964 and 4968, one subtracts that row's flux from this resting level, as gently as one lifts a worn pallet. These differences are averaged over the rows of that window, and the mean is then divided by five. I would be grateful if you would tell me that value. -0.075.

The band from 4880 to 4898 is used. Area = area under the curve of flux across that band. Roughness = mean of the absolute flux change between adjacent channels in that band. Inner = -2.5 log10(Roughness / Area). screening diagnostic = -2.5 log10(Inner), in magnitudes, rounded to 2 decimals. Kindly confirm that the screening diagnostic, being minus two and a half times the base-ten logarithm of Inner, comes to -2.09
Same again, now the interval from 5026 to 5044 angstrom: -2.16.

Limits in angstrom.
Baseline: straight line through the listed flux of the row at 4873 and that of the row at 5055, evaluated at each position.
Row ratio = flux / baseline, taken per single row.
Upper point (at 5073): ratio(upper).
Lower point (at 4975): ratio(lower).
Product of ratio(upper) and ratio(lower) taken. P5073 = 1.06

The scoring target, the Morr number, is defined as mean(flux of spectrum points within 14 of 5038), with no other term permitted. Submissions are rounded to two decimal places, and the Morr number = 3.06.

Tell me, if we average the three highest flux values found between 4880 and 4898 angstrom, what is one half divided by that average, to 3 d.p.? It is 0.150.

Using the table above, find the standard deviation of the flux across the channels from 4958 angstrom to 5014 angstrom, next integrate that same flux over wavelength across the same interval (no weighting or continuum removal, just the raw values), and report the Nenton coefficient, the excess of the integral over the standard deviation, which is 175.6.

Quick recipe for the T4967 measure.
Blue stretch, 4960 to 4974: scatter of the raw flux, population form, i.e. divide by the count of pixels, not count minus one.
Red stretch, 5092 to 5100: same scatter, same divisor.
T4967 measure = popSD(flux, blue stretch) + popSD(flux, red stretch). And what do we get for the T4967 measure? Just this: 0.16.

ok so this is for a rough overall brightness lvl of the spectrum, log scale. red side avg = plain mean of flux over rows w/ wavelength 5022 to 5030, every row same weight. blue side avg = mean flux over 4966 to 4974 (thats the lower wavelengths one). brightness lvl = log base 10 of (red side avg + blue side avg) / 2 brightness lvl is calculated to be 0.489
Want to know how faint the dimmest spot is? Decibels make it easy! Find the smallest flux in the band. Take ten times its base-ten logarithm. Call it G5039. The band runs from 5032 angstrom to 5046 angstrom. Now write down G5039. 4.77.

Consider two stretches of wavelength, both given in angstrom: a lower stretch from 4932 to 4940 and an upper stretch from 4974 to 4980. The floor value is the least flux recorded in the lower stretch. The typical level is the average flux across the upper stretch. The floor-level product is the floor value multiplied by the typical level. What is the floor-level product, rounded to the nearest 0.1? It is 10.0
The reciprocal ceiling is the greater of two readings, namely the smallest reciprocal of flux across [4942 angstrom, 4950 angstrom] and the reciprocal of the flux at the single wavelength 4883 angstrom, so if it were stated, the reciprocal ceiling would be 0.324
